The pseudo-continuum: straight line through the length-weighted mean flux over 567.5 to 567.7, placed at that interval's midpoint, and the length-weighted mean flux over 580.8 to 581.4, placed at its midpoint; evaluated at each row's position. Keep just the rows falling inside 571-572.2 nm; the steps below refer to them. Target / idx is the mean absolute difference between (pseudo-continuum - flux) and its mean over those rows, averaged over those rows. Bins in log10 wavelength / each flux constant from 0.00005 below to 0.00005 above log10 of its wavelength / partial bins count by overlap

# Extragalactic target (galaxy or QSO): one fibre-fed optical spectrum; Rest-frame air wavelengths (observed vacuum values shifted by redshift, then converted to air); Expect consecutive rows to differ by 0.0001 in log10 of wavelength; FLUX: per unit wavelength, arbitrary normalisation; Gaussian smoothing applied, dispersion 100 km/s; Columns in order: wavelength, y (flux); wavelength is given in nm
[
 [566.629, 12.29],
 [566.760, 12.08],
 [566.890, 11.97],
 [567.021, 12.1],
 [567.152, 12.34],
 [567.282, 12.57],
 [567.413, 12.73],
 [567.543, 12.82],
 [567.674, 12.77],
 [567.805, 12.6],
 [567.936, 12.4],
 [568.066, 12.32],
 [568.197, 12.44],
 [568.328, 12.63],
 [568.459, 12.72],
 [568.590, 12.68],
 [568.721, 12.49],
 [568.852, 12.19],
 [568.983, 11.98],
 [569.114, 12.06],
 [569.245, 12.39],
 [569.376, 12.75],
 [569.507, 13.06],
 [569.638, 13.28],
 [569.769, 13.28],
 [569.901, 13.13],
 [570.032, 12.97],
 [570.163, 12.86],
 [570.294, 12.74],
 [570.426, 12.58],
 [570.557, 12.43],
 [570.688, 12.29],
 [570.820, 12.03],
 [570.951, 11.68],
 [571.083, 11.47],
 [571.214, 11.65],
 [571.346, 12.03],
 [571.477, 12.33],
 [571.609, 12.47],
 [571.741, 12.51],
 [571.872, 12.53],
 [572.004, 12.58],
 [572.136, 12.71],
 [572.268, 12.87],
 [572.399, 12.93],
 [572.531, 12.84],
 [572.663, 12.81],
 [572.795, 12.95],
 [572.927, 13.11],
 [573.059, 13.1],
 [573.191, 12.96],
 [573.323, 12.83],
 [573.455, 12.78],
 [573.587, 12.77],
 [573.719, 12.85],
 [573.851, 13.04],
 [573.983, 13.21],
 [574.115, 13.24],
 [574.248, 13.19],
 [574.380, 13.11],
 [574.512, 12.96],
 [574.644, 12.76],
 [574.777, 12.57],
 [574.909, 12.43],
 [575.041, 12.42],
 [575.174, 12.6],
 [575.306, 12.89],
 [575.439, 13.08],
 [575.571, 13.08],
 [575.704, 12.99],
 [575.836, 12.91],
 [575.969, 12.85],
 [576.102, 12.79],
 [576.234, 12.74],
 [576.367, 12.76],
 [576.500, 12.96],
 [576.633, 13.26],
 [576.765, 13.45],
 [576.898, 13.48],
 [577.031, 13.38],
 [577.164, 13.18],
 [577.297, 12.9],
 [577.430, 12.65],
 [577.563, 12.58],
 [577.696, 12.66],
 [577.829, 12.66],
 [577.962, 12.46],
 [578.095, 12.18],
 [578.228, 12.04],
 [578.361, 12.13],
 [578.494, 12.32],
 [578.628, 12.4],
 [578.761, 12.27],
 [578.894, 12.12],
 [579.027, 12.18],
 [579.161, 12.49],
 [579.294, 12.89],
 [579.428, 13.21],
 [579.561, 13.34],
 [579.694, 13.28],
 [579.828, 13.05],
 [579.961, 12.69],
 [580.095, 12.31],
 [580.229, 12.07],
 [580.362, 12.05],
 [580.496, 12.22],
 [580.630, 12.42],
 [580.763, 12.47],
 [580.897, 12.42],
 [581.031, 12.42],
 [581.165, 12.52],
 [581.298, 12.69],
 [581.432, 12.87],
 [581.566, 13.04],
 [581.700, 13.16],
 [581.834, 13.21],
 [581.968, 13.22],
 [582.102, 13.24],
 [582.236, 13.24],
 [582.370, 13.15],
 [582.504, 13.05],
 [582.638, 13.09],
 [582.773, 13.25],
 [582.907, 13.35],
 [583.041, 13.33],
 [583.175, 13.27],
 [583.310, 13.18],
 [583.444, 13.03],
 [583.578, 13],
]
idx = 0.36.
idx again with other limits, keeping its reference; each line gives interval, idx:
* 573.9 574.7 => 0.14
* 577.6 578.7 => 0.19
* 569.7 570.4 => 0.16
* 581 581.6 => 0.20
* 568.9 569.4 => 0.28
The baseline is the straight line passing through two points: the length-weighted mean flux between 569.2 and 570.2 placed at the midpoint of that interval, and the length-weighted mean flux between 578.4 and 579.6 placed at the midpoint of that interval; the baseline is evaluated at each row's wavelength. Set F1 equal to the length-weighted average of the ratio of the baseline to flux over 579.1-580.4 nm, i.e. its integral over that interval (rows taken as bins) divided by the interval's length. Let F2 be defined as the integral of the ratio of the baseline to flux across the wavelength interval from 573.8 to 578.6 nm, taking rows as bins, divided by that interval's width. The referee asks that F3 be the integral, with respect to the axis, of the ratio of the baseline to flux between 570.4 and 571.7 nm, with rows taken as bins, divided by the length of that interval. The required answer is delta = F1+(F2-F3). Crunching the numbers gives 0.90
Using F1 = 0.98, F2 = 0.989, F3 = 1.07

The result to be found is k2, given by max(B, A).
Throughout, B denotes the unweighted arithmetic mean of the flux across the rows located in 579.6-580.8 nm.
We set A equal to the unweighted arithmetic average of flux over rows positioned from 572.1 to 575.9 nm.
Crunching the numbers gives 12.9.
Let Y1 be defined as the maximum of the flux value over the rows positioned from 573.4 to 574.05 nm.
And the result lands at 13.21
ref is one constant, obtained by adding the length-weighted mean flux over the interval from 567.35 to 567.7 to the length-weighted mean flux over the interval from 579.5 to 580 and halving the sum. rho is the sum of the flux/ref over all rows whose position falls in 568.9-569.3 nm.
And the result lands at 2.81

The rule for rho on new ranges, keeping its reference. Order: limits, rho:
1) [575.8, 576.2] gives 2.98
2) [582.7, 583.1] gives 3.08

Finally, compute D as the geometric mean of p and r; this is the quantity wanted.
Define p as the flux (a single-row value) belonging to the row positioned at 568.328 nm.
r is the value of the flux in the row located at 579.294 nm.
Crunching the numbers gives 12.8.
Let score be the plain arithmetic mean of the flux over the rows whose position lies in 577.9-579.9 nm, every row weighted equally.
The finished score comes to 12.6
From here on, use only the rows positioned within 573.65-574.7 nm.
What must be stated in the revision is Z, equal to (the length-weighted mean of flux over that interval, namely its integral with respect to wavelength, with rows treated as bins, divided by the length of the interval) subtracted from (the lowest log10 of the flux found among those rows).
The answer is -11.9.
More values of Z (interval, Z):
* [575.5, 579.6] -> -11.7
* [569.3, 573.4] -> -11.6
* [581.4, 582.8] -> -12.0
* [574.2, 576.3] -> -11.7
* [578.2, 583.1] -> -11.7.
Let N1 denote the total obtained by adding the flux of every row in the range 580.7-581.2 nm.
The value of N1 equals 49.8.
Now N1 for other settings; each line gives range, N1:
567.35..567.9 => 50.9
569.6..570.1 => 52.7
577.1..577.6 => 51.3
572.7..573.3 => 52.1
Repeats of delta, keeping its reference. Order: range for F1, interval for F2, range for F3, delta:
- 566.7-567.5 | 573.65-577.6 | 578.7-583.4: 1.07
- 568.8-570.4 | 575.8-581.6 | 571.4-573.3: 1.01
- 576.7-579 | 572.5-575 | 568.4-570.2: 0.97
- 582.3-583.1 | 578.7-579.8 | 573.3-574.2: 0.94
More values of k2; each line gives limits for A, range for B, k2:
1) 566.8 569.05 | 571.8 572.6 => 12.7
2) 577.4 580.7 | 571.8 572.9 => 12.8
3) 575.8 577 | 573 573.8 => 13.0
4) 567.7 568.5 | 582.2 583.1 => 13.2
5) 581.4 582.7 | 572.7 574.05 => 13.1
